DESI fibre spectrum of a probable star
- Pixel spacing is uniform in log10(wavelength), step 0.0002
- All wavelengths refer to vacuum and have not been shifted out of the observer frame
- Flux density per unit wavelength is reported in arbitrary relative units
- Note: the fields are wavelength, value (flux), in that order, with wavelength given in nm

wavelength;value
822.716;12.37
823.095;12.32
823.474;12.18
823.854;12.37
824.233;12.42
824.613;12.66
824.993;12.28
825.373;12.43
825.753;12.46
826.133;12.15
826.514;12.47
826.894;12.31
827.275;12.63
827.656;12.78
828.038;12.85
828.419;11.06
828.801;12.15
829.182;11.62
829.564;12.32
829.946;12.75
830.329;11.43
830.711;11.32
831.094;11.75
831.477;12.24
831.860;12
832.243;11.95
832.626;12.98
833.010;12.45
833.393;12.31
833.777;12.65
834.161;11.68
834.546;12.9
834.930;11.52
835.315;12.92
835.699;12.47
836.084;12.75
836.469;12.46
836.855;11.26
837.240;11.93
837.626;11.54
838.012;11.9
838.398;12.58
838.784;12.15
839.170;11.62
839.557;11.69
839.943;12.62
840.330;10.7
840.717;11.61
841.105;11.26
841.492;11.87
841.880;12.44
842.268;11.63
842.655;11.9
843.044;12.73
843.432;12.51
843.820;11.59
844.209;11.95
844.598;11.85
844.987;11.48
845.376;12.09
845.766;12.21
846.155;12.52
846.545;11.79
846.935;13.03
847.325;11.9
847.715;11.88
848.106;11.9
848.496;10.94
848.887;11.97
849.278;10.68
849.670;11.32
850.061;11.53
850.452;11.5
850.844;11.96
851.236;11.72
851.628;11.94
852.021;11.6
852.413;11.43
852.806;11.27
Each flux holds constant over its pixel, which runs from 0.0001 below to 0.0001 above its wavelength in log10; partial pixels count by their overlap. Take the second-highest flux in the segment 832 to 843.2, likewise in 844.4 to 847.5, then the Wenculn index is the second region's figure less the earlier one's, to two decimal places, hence -0.40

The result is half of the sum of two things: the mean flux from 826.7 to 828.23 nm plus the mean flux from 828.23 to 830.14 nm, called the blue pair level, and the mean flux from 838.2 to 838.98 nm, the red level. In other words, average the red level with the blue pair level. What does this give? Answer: 18.5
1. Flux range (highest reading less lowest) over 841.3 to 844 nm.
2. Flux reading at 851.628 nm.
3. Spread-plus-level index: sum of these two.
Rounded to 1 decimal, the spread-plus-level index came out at 13.1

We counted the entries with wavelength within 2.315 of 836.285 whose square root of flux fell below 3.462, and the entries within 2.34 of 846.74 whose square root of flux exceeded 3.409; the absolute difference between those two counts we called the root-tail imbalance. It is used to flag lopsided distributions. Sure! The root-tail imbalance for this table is 4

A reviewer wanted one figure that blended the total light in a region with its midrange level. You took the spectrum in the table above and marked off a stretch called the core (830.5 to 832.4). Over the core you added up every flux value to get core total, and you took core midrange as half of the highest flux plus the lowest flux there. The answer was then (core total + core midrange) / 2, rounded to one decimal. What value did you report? 35.5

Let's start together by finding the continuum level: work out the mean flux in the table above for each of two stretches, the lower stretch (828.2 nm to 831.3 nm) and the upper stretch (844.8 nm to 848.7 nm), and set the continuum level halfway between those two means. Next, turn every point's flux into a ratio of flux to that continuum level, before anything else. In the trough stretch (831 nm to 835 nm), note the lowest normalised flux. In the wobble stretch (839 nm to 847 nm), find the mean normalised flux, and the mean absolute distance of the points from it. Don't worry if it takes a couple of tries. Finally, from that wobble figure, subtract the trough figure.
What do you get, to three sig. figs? -0.933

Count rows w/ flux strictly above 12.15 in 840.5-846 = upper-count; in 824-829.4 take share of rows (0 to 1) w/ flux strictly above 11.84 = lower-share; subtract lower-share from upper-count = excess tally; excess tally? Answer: 3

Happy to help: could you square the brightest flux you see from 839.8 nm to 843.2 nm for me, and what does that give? 162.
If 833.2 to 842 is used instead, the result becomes 167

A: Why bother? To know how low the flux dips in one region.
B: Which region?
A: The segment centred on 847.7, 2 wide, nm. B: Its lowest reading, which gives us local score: 10.94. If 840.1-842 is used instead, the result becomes 10.7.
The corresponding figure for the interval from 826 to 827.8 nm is 12.15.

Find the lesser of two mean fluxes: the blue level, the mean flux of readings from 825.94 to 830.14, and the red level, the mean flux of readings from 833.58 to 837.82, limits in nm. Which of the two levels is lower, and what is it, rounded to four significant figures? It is 12.19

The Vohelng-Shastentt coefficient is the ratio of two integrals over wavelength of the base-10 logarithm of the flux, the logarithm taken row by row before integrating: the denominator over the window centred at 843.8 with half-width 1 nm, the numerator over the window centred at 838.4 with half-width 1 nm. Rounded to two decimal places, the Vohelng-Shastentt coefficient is 0.99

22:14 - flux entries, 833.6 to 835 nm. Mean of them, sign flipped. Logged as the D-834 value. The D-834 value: -12.2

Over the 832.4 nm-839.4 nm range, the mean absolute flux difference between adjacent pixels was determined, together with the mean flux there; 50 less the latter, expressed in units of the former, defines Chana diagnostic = 57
